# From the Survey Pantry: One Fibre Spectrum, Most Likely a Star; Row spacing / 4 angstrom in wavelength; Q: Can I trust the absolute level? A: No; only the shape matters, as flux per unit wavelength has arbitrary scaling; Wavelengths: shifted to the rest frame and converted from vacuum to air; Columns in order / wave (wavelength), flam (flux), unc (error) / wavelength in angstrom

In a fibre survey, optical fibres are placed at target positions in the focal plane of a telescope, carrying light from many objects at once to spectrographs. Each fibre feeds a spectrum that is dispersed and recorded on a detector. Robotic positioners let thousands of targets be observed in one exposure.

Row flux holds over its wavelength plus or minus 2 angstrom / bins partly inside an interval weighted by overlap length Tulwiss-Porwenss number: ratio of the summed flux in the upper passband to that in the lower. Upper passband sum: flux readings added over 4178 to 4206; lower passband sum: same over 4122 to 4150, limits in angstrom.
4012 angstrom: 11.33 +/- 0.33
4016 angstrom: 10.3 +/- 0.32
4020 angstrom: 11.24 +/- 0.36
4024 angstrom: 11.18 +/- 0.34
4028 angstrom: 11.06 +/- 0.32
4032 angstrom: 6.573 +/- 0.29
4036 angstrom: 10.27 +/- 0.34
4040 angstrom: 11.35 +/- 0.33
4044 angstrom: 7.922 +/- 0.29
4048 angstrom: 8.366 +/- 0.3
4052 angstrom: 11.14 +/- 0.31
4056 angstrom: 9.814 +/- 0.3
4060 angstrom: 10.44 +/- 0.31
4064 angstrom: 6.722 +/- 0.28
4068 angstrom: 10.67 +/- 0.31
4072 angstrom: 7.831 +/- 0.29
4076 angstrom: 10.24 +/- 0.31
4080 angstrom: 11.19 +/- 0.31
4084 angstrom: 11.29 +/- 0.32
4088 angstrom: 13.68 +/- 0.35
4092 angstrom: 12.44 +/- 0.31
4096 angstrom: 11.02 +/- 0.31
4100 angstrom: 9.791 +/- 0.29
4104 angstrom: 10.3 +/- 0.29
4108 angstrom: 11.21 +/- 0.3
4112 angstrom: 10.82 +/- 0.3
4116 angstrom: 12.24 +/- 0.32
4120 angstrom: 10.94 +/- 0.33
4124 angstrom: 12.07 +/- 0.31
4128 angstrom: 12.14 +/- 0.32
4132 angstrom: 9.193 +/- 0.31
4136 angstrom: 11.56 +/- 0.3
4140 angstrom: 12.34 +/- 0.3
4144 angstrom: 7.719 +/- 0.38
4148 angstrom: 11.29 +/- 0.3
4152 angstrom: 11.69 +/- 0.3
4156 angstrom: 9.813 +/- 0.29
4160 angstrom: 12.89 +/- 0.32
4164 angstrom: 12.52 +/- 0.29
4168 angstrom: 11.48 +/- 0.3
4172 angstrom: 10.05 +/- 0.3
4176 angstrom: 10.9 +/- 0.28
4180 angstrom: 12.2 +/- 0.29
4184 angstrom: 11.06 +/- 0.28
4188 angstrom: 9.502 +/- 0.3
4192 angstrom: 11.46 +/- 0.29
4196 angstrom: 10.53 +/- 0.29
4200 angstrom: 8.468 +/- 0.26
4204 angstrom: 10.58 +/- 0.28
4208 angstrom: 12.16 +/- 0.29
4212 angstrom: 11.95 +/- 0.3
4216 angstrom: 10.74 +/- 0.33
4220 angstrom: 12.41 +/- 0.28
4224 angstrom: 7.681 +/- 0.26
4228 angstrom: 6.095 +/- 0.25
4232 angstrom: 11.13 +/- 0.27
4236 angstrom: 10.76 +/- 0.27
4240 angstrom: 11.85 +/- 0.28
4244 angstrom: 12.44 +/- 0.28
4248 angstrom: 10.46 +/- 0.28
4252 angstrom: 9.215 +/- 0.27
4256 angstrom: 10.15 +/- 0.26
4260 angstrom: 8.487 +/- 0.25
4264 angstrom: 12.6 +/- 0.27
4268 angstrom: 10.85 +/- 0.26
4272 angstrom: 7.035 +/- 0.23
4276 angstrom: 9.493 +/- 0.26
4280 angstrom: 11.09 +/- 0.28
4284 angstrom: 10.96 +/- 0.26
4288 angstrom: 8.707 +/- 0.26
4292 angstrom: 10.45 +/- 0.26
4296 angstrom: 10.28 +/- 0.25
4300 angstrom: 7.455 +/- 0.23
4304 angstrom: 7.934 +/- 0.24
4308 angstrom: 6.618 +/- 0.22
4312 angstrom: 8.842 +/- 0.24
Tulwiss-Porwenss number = 1.0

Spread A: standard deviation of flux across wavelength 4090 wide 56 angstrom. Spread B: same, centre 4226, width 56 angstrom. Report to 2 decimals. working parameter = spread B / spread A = 1.09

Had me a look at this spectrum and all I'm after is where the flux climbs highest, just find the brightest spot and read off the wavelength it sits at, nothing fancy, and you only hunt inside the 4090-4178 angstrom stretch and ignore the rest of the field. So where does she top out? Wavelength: 4160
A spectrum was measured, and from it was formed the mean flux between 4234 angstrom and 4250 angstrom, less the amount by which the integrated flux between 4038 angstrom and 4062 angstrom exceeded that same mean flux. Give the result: -213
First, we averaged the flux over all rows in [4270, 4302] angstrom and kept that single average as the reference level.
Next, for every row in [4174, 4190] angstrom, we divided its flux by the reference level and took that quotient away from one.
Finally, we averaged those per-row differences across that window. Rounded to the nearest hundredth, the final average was -0.16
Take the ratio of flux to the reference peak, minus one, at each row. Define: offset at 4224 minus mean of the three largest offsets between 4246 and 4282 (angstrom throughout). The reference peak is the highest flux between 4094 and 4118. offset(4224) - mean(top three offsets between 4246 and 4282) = -0.31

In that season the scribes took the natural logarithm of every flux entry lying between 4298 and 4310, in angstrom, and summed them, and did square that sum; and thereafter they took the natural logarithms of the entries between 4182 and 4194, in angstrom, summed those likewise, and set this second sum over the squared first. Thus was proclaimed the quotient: 0.20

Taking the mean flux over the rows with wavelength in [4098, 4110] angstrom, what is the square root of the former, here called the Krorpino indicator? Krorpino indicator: 3.23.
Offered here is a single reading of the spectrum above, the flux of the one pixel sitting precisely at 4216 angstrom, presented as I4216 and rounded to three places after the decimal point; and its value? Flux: 10.740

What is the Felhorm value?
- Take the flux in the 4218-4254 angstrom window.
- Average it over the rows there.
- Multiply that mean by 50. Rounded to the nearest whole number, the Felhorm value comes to 511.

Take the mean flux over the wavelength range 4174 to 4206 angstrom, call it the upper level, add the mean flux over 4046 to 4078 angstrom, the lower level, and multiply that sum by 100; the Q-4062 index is 1999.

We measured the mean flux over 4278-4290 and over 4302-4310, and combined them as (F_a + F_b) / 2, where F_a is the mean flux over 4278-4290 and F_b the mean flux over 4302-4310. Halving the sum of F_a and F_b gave 8.8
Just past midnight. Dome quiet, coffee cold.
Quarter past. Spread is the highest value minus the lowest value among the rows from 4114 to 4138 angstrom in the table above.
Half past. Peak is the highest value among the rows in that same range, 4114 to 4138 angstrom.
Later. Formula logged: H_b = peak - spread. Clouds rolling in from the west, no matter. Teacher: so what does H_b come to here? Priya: 9.2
